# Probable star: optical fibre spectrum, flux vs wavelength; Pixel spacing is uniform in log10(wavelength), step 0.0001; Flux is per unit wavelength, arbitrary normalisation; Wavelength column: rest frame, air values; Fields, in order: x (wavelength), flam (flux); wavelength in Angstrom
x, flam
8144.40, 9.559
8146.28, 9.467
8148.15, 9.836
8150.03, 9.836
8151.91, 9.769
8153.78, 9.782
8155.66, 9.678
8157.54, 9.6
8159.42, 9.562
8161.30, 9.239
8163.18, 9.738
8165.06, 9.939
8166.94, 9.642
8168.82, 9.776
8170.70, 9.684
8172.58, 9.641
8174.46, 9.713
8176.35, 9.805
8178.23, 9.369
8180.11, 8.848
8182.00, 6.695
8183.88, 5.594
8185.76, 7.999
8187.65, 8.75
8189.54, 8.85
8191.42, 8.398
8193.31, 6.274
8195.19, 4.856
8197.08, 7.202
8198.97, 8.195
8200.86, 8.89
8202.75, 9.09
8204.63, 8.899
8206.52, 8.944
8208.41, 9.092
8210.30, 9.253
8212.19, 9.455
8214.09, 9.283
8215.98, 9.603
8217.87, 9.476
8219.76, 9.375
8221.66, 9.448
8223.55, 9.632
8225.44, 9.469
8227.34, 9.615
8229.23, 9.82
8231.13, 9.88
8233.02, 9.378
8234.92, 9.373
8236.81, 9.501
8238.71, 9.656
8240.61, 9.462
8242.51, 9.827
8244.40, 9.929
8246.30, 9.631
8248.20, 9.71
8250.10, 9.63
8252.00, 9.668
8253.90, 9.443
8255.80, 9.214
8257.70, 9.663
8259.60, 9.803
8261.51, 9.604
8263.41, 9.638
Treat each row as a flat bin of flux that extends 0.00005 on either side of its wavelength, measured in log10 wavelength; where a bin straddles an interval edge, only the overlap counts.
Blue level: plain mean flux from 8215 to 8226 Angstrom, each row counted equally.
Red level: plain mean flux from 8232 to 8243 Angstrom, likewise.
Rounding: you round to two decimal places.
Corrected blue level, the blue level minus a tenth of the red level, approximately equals 8.55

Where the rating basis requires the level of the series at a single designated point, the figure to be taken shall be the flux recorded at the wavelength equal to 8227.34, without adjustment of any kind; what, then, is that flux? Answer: 9.615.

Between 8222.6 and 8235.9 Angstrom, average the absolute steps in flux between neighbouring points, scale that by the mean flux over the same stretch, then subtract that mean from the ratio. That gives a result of -9.6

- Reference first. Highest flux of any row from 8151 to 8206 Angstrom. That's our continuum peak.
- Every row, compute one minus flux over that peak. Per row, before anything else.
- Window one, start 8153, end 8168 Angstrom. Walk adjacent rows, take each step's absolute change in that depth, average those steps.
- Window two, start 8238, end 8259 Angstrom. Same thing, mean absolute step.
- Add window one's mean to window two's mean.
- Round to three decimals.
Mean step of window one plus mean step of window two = 0.043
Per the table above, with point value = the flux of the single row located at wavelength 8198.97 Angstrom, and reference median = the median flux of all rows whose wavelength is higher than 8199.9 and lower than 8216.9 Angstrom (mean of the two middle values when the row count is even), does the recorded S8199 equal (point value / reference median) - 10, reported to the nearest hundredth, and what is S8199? -9.10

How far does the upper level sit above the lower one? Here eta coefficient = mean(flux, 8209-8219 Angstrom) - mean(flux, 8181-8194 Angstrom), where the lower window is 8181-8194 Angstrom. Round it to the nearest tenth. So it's 1.9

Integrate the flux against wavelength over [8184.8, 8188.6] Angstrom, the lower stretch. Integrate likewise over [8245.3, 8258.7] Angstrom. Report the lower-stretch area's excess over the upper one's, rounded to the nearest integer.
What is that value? -96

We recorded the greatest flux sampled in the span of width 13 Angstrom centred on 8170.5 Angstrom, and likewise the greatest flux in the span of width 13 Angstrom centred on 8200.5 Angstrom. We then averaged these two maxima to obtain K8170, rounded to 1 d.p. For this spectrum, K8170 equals 9.5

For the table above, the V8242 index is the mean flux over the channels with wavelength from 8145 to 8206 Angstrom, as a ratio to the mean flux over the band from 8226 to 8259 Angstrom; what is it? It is 0.92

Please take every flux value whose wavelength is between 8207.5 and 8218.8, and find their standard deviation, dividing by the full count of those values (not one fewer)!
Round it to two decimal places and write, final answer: 0.17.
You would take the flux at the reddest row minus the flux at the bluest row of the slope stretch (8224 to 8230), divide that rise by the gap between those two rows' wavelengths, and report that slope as 0.093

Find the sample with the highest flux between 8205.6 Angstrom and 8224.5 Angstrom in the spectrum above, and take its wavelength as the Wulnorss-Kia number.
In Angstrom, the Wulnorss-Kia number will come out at 8223.55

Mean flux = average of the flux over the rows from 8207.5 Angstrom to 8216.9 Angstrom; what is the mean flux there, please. 9.3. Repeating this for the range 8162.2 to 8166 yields 9.8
